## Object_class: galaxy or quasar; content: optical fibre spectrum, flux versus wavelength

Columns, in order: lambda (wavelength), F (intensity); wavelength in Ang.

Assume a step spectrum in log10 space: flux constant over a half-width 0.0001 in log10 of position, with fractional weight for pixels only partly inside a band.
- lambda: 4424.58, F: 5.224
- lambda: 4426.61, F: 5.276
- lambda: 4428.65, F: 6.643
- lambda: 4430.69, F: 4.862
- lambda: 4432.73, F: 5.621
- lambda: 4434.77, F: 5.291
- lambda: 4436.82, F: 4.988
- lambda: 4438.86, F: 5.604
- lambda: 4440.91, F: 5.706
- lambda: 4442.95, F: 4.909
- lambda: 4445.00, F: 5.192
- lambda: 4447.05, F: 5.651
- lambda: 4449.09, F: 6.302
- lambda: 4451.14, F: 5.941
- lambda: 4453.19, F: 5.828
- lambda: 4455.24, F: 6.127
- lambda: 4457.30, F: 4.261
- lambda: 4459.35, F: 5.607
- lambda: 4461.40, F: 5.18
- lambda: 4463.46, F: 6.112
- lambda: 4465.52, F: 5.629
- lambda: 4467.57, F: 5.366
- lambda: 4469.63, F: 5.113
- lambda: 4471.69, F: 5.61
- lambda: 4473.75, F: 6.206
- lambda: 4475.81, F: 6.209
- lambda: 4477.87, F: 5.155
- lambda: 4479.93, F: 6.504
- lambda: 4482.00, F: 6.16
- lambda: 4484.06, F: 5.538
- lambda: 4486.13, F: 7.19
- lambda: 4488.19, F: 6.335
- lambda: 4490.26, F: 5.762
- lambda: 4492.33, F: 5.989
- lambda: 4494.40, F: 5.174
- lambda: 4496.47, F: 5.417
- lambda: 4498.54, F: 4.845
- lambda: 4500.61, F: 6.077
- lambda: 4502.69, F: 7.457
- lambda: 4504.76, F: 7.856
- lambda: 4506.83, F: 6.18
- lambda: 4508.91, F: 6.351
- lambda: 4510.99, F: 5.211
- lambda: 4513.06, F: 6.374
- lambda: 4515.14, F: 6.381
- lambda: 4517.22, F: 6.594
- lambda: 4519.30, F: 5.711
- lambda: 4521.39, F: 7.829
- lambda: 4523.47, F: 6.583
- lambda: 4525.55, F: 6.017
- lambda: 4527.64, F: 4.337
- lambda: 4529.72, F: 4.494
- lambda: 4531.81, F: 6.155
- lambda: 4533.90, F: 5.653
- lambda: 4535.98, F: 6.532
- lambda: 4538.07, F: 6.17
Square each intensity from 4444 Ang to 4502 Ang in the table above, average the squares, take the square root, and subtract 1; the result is 4.76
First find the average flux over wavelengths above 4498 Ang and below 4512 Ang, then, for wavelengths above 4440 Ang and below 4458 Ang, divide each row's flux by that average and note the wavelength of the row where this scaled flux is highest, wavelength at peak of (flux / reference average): 4449.09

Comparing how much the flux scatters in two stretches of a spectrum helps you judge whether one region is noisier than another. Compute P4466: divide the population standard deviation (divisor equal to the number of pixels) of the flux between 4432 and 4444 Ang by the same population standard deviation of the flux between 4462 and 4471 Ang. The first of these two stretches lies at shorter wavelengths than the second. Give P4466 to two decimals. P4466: 0.85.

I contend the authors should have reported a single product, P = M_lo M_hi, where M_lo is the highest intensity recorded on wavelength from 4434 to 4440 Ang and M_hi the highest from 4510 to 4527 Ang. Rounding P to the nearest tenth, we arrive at 43.9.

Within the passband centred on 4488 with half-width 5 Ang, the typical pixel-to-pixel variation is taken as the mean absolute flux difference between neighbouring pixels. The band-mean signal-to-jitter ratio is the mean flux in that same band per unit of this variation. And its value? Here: 7.5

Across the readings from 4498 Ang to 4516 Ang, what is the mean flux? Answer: 6.3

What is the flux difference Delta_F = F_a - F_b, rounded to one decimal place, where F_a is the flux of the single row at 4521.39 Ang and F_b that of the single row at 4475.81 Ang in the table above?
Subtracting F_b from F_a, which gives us 1.6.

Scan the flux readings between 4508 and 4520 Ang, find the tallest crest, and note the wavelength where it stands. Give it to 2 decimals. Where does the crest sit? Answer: 4517.22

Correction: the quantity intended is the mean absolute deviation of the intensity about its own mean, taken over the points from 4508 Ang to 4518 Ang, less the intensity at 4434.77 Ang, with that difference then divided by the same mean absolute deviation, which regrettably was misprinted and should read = -13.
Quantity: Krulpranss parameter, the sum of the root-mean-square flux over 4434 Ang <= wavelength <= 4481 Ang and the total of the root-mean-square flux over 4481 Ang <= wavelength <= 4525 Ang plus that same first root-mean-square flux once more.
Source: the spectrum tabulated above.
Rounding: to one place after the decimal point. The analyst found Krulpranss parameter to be 17.5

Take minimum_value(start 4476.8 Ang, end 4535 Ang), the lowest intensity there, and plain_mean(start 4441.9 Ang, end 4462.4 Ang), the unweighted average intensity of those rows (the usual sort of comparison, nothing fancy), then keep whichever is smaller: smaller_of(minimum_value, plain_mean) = 4.34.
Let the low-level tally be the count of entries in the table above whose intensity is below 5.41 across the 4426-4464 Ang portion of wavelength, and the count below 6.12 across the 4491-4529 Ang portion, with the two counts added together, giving 17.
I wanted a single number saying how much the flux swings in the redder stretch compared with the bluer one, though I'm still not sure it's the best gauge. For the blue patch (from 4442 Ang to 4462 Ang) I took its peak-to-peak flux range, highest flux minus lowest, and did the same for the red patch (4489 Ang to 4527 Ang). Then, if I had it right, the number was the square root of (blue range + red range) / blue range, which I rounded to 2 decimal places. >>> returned 1.57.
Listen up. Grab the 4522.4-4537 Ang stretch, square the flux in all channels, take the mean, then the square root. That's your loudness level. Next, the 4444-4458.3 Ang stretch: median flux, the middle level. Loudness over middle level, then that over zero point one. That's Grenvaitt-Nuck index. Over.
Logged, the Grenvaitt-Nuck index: 9.9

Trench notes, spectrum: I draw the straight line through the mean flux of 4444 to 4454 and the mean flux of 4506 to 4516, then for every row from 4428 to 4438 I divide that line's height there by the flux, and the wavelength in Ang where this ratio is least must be 4428.65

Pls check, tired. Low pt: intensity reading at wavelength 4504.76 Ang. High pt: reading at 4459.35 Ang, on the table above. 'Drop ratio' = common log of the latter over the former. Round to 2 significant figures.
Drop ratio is -0.15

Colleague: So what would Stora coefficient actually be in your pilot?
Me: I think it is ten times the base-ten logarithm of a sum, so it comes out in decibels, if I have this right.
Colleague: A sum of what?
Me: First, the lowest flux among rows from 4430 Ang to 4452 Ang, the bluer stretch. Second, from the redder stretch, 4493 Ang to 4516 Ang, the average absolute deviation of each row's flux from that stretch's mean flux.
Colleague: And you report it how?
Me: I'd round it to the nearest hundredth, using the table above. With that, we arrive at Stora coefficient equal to 7.46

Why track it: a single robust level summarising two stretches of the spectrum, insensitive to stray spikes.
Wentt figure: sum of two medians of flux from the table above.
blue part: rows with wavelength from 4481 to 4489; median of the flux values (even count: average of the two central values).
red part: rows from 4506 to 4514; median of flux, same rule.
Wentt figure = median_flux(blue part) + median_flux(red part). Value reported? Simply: 12.5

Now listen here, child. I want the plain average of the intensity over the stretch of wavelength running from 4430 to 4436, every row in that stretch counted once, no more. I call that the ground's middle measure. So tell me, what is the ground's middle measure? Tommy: 5.3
